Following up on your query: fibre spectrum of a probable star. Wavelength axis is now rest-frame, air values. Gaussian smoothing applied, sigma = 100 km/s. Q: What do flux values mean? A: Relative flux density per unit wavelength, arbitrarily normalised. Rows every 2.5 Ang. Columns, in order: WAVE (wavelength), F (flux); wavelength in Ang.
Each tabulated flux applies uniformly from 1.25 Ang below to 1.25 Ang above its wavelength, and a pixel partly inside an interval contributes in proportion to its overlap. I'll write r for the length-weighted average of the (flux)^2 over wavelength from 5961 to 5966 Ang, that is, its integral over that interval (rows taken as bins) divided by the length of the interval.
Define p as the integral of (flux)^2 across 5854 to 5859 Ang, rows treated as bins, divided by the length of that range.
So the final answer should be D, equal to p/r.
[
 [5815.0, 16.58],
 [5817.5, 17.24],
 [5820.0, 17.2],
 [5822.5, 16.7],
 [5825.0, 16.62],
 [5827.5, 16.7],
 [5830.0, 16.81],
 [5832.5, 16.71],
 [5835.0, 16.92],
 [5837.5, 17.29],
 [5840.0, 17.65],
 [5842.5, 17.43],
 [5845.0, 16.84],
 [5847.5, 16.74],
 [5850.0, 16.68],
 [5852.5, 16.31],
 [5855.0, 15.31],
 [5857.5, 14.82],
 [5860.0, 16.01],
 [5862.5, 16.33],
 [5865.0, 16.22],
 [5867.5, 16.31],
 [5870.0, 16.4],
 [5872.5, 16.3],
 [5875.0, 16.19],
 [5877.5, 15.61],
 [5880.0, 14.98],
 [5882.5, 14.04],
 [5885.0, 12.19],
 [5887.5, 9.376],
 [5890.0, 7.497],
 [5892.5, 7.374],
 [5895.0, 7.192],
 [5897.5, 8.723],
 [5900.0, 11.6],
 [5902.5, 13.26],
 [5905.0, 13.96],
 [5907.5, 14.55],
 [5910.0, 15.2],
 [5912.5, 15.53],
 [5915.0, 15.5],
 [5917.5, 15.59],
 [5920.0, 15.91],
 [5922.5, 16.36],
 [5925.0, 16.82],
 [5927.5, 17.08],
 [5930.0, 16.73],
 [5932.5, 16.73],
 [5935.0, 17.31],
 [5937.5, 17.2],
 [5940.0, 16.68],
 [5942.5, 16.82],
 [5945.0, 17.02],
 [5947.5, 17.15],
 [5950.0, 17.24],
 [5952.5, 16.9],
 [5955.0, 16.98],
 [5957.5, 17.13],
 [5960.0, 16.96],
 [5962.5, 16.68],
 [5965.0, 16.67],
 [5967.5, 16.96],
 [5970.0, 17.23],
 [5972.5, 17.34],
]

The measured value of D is 0.8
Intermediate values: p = 228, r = 279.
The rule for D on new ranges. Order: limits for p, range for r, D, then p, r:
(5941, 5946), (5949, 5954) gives 1.0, 286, 291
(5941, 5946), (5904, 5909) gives 1.4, 286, 205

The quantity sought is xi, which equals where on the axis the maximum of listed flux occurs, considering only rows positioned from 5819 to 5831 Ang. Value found 5820.0 Ang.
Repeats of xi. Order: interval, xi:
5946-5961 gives 5950.0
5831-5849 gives 5840.0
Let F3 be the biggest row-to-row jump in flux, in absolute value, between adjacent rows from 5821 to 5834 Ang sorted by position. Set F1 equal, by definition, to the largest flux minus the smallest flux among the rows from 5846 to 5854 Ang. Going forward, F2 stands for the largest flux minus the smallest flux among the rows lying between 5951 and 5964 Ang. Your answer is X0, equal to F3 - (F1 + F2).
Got -0.8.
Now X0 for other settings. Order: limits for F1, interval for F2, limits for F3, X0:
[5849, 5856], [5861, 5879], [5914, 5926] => -1.7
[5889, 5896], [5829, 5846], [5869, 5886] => 0.6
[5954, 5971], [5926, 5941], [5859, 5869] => -0.9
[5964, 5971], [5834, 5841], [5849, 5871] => -0.1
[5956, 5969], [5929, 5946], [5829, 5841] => -0.7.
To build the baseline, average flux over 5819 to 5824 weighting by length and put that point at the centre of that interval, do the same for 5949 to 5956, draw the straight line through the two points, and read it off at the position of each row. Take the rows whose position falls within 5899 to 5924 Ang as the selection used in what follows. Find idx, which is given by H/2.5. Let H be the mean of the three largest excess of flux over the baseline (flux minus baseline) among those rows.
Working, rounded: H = -1.1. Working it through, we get -0.4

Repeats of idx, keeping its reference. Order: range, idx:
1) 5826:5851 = 0.2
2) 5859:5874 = -0.2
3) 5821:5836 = 0.0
